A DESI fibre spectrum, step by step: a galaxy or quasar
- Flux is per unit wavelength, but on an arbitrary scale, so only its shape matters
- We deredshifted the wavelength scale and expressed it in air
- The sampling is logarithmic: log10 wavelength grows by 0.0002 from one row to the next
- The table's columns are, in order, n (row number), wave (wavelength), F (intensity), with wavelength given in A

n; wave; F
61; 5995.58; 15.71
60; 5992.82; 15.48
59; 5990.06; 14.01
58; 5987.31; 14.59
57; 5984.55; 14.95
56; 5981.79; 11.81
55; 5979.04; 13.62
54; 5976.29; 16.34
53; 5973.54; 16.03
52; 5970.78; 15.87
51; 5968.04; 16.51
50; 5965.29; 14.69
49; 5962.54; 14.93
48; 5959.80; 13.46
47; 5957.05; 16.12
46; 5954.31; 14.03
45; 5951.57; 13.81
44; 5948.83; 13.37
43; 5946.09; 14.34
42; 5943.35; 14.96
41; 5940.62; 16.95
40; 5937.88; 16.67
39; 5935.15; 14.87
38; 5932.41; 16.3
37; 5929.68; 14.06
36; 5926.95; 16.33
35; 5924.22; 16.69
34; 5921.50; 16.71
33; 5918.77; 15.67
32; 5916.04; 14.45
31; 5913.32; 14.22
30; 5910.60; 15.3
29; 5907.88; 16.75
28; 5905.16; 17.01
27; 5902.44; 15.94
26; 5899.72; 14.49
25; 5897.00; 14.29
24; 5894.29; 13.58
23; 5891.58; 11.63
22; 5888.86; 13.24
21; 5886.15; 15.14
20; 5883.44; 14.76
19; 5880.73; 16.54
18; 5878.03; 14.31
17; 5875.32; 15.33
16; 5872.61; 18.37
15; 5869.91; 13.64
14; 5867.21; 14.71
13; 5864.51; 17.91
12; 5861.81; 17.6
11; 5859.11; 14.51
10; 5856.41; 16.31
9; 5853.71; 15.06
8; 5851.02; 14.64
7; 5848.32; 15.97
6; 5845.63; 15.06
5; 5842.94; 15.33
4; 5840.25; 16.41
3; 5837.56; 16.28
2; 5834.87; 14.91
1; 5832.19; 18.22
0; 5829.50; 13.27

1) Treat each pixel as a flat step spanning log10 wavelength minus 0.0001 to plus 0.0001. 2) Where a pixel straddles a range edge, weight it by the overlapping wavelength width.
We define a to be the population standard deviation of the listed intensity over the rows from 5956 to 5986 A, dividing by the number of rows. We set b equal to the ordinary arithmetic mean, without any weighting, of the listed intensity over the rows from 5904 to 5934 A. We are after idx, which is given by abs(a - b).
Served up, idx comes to 14.4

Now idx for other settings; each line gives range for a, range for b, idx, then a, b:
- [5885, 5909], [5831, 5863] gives 14.2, 1.64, 15.86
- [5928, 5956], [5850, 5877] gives 14.6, 1.21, 15.81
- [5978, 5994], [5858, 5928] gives 14.2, 1.18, 15.35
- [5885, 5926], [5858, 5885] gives 14.3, 1.47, 15.77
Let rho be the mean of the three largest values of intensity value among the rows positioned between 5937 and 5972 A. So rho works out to 16.7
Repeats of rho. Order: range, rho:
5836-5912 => 18.0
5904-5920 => 16.5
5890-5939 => 16.8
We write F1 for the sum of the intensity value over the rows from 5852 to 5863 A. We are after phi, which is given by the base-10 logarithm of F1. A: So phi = 1.803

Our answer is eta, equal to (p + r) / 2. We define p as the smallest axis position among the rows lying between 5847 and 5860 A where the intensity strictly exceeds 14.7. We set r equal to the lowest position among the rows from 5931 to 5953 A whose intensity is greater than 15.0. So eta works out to 5890.4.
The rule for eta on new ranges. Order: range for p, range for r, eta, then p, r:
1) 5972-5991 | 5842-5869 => 5908.2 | 5973.54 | 5842.94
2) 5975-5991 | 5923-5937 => 5950.3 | 5976.29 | 5924.22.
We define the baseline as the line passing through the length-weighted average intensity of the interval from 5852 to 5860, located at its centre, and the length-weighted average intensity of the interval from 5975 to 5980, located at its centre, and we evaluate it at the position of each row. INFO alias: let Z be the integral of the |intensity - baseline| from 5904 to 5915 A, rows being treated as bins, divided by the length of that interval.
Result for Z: 1.08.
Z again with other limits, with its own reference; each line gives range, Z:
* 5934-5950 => 1.06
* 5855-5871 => 1.48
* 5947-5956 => 1.35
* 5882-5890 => 0.84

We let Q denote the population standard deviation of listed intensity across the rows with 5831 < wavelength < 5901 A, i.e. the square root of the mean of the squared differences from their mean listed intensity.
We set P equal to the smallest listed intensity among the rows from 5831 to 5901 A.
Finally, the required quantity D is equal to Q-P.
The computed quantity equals -10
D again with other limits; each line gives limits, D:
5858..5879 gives -12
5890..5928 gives -10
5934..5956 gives -12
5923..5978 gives -12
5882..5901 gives -11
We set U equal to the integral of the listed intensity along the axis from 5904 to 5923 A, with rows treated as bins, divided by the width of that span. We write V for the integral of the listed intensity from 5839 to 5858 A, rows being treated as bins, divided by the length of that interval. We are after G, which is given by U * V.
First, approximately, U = 15.7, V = 15.5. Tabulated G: 244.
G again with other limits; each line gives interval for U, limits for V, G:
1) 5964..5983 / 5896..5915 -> 232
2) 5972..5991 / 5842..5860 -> 222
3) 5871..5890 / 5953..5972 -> 232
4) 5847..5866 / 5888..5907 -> 230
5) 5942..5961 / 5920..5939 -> 228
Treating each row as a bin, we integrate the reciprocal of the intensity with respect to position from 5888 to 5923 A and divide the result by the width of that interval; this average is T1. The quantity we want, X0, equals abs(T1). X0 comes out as 0.068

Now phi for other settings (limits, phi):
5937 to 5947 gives 1.799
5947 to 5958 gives 1.758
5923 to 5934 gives 1.802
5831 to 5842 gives 1.818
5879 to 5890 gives 1.776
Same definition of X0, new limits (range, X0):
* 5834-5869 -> 0.064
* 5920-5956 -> 0.066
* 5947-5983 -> 0.069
